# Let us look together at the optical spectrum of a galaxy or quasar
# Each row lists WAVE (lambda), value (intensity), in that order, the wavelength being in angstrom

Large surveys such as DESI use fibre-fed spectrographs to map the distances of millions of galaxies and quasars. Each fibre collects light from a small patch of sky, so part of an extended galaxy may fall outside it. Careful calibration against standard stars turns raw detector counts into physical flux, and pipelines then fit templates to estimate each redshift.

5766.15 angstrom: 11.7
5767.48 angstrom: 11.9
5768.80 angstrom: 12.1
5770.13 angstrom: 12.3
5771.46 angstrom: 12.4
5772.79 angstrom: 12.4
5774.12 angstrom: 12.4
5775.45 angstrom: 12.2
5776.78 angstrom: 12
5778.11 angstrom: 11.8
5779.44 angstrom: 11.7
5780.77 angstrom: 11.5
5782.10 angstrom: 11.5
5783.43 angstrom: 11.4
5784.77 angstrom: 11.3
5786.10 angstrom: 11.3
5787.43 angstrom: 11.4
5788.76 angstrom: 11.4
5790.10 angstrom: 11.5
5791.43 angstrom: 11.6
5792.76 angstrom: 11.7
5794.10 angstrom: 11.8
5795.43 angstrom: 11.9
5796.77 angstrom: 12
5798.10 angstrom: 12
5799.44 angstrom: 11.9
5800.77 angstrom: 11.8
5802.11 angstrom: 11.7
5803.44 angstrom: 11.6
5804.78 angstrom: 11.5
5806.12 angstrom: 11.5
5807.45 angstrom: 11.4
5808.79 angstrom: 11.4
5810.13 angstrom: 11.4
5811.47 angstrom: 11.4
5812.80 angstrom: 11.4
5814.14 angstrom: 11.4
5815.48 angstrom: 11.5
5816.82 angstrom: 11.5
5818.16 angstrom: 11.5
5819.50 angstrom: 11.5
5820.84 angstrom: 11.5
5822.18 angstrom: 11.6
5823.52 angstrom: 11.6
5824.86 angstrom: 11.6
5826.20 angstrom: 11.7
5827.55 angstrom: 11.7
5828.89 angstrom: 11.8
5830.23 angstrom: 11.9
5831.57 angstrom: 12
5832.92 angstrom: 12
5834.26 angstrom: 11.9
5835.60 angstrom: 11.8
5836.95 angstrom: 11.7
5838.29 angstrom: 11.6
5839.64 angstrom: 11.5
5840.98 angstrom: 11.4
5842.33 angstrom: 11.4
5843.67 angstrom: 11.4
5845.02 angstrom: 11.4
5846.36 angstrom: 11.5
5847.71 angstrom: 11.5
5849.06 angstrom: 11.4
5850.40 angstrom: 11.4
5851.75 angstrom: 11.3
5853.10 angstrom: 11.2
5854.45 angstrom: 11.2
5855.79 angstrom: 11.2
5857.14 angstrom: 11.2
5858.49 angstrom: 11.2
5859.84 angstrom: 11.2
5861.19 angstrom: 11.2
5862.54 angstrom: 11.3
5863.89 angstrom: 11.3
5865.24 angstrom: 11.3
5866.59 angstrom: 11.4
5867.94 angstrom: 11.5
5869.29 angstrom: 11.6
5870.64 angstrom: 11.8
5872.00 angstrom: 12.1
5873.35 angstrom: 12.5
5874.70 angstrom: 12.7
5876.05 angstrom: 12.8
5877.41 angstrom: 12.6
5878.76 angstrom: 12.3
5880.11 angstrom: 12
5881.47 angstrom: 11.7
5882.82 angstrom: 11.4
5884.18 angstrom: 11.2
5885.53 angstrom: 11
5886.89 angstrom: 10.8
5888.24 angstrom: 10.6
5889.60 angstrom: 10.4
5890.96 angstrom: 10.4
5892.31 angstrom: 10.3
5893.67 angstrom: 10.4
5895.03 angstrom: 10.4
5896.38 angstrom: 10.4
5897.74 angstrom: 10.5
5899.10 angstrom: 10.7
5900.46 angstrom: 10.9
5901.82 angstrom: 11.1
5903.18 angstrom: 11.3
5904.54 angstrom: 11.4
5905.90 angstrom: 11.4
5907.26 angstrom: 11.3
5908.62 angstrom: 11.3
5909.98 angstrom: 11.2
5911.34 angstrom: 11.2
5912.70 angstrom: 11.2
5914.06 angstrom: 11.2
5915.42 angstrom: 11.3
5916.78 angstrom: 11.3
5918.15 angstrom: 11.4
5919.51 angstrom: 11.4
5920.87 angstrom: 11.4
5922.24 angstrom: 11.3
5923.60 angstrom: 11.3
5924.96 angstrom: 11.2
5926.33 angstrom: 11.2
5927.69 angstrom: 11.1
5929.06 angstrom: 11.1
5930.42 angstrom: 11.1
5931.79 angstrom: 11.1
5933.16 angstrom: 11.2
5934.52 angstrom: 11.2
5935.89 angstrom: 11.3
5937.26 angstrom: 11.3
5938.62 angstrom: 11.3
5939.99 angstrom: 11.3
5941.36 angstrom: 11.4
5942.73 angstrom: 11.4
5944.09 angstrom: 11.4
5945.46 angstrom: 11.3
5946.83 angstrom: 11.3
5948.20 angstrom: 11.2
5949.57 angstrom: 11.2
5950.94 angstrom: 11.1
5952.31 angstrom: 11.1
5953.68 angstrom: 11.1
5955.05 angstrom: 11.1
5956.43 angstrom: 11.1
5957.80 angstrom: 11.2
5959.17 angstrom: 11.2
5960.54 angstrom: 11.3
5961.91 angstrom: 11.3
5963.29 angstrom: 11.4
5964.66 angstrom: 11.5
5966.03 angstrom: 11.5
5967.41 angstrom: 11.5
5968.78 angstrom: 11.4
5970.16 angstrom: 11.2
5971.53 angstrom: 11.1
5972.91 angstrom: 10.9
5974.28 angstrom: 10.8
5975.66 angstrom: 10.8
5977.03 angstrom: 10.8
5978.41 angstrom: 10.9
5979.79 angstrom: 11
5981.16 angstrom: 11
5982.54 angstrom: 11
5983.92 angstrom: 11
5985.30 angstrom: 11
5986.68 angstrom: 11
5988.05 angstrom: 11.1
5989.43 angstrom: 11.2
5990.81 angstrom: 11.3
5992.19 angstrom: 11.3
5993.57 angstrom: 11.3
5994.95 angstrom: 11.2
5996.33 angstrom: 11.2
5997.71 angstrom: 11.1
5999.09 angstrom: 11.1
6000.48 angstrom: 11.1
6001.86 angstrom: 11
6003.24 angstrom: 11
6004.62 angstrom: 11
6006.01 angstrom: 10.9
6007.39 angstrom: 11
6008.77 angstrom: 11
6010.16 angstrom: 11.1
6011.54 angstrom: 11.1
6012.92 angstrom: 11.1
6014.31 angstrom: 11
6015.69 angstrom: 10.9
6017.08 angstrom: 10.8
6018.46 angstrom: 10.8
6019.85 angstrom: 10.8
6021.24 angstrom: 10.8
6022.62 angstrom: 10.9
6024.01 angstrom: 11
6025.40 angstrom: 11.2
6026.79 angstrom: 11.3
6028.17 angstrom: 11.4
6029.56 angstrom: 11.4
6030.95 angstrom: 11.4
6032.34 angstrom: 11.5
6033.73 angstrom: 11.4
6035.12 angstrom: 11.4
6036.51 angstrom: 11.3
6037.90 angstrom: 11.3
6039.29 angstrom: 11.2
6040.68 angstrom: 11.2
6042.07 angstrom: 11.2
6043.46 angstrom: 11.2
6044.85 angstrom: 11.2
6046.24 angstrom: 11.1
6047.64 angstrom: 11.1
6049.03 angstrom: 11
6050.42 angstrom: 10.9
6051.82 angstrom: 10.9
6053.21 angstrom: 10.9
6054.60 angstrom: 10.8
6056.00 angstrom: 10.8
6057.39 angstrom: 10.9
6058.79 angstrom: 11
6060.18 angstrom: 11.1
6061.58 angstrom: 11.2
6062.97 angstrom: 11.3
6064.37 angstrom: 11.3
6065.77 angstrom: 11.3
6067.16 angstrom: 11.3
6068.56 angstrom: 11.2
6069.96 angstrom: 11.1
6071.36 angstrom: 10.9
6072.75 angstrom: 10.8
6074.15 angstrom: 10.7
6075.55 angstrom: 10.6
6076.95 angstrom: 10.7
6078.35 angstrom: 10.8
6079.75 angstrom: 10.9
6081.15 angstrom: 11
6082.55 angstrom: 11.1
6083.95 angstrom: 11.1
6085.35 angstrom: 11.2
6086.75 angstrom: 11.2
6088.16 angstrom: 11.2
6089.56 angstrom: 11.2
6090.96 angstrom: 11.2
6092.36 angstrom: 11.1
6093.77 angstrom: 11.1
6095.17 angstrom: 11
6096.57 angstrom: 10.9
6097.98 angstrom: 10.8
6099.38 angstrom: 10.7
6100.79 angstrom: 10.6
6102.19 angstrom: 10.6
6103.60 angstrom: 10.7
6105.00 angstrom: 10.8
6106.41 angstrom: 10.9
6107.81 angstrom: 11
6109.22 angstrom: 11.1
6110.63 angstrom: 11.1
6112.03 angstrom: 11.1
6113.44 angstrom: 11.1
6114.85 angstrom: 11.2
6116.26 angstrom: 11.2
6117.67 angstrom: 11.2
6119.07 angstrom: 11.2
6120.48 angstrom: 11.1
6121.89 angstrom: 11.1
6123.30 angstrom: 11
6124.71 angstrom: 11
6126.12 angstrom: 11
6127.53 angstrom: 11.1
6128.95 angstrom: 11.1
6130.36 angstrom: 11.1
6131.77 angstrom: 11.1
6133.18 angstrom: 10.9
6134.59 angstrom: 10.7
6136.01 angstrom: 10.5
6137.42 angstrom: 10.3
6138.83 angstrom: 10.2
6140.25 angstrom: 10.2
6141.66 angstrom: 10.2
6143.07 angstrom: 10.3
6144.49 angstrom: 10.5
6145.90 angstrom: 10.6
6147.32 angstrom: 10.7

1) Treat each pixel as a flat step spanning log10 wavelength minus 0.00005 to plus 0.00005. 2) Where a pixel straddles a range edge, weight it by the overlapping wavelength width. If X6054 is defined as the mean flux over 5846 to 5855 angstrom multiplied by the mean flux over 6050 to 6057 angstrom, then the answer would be 123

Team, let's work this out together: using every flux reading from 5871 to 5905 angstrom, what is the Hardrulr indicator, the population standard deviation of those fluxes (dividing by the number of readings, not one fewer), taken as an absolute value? 0.82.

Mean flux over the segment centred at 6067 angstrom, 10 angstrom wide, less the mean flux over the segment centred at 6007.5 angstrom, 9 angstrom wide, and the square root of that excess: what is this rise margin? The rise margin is 0.43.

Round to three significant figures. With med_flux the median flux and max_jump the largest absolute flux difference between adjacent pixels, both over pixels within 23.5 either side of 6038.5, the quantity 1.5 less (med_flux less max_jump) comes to -9.40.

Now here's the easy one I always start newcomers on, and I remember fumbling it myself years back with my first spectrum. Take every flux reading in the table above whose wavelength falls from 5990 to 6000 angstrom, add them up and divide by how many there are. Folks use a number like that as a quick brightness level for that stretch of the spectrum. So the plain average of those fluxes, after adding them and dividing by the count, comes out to 11.2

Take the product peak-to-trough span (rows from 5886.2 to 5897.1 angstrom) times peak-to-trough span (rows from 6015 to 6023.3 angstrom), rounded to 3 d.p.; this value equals 0.050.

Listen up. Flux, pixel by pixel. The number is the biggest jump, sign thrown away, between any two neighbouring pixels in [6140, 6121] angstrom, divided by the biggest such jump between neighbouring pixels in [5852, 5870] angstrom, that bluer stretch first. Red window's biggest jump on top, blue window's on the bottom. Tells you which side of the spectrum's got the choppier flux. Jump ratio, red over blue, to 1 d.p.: 2.0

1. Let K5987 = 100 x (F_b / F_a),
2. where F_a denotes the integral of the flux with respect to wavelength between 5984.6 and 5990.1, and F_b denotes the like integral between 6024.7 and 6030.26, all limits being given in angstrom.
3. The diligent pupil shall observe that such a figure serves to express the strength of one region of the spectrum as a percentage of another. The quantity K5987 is 103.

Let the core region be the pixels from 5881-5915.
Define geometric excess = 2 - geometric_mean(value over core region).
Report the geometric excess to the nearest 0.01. -8.94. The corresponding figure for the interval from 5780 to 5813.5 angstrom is -9.57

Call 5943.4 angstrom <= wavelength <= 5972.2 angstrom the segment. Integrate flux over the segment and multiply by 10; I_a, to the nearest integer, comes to 3244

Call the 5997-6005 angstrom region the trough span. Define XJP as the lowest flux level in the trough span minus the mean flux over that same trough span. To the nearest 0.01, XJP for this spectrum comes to -0.05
